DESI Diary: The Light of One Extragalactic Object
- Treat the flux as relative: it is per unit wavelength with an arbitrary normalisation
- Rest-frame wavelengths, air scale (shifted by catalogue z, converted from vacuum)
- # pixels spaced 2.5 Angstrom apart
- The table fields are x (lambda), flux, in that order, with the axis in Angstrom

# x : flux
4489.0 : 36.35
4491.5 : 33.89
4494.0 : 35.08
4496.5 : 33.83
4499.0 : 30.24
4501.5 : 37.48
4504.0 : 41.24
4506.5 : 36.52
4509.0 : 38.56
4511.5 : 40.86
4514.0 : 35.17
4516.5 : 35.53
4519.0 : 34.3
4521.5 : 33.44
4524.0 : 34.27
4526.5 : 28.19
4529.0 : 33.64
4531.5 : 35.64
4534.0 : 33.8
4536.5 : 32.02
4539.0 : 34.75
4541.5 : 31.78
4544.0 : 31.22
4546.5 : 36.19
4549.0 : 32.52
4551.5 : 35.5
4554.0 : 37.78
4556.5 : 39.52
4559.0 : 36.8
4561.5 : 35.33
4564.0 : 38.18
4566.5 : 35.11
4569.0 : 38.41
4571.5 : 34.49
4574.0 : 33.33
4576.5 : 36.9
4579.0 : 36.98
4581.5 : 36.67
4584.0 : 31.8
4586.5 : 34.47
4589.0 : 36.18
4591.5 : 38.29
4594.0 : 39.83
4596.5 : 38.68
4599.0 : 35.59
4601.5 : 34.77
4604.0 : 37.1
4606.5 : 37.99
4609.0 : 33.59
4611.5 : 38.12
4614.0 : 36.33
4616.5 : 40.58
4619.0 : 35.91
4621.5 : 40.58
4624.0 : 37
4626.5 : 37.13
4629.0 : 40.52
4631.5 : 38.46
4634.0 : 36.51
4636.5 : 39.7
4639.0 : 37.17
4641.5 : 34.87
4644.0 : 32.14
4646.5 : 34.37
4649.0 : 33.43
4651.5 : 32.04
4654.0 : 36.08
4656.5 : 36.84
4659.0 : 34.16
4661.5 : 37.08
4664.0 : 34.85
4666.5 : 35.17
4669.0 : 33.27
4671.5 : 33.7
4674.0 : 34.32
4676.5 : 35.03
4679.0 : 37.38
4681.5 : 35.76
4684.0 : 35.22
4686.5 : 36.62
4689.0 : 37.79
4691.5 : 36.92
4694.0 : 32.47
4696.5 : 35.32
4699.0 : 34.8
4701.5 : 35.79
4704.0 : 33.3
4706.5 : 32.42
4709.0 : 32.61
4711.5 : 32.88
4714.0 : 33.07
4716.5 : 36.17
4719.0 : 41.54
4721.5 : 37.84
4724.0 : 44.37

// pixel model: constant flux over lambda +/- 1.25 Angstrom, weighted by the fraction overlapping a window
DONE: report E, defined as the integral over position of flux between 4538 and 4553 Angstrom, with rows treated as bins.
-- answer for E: 506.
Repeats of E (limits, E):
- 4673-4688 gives 537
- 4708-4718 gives 339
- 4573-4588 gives 526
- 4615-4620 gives 191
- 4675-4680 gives 180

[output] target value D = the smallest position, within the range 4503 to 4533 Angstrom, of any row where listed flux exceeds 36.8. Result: 4504.0 Angstrom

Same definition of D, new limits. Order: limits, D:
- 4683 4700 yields 4689.0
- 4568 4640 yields 4569.0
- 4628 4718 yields 4629.0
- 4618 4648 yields 4621.5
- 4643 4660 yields 4656.5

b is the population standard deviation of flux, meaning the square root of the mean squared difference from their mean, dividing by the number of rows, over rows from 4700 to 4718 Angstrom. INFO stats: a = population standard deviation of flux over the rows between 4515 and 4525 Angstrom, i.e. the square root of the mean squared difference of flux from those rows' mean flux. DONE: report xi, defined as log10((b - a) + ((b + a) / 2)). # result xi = 0.25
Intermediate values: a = 0.7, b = 1.44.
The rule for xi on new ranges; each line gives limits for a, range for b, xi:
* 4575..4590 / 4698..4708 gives 0.01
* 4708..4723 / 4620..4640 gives -0.14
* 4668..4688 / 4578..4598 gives 0.47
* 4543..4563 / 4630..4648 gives 0.37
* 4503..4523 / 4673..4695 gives 0.00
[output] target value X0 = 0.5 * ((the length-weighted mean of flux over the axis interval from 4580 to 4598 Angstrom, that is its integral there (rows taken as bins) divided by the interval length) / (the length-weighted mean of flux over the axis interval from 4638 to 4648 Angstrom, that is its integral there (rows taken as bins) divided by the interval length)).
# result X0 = 0.529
